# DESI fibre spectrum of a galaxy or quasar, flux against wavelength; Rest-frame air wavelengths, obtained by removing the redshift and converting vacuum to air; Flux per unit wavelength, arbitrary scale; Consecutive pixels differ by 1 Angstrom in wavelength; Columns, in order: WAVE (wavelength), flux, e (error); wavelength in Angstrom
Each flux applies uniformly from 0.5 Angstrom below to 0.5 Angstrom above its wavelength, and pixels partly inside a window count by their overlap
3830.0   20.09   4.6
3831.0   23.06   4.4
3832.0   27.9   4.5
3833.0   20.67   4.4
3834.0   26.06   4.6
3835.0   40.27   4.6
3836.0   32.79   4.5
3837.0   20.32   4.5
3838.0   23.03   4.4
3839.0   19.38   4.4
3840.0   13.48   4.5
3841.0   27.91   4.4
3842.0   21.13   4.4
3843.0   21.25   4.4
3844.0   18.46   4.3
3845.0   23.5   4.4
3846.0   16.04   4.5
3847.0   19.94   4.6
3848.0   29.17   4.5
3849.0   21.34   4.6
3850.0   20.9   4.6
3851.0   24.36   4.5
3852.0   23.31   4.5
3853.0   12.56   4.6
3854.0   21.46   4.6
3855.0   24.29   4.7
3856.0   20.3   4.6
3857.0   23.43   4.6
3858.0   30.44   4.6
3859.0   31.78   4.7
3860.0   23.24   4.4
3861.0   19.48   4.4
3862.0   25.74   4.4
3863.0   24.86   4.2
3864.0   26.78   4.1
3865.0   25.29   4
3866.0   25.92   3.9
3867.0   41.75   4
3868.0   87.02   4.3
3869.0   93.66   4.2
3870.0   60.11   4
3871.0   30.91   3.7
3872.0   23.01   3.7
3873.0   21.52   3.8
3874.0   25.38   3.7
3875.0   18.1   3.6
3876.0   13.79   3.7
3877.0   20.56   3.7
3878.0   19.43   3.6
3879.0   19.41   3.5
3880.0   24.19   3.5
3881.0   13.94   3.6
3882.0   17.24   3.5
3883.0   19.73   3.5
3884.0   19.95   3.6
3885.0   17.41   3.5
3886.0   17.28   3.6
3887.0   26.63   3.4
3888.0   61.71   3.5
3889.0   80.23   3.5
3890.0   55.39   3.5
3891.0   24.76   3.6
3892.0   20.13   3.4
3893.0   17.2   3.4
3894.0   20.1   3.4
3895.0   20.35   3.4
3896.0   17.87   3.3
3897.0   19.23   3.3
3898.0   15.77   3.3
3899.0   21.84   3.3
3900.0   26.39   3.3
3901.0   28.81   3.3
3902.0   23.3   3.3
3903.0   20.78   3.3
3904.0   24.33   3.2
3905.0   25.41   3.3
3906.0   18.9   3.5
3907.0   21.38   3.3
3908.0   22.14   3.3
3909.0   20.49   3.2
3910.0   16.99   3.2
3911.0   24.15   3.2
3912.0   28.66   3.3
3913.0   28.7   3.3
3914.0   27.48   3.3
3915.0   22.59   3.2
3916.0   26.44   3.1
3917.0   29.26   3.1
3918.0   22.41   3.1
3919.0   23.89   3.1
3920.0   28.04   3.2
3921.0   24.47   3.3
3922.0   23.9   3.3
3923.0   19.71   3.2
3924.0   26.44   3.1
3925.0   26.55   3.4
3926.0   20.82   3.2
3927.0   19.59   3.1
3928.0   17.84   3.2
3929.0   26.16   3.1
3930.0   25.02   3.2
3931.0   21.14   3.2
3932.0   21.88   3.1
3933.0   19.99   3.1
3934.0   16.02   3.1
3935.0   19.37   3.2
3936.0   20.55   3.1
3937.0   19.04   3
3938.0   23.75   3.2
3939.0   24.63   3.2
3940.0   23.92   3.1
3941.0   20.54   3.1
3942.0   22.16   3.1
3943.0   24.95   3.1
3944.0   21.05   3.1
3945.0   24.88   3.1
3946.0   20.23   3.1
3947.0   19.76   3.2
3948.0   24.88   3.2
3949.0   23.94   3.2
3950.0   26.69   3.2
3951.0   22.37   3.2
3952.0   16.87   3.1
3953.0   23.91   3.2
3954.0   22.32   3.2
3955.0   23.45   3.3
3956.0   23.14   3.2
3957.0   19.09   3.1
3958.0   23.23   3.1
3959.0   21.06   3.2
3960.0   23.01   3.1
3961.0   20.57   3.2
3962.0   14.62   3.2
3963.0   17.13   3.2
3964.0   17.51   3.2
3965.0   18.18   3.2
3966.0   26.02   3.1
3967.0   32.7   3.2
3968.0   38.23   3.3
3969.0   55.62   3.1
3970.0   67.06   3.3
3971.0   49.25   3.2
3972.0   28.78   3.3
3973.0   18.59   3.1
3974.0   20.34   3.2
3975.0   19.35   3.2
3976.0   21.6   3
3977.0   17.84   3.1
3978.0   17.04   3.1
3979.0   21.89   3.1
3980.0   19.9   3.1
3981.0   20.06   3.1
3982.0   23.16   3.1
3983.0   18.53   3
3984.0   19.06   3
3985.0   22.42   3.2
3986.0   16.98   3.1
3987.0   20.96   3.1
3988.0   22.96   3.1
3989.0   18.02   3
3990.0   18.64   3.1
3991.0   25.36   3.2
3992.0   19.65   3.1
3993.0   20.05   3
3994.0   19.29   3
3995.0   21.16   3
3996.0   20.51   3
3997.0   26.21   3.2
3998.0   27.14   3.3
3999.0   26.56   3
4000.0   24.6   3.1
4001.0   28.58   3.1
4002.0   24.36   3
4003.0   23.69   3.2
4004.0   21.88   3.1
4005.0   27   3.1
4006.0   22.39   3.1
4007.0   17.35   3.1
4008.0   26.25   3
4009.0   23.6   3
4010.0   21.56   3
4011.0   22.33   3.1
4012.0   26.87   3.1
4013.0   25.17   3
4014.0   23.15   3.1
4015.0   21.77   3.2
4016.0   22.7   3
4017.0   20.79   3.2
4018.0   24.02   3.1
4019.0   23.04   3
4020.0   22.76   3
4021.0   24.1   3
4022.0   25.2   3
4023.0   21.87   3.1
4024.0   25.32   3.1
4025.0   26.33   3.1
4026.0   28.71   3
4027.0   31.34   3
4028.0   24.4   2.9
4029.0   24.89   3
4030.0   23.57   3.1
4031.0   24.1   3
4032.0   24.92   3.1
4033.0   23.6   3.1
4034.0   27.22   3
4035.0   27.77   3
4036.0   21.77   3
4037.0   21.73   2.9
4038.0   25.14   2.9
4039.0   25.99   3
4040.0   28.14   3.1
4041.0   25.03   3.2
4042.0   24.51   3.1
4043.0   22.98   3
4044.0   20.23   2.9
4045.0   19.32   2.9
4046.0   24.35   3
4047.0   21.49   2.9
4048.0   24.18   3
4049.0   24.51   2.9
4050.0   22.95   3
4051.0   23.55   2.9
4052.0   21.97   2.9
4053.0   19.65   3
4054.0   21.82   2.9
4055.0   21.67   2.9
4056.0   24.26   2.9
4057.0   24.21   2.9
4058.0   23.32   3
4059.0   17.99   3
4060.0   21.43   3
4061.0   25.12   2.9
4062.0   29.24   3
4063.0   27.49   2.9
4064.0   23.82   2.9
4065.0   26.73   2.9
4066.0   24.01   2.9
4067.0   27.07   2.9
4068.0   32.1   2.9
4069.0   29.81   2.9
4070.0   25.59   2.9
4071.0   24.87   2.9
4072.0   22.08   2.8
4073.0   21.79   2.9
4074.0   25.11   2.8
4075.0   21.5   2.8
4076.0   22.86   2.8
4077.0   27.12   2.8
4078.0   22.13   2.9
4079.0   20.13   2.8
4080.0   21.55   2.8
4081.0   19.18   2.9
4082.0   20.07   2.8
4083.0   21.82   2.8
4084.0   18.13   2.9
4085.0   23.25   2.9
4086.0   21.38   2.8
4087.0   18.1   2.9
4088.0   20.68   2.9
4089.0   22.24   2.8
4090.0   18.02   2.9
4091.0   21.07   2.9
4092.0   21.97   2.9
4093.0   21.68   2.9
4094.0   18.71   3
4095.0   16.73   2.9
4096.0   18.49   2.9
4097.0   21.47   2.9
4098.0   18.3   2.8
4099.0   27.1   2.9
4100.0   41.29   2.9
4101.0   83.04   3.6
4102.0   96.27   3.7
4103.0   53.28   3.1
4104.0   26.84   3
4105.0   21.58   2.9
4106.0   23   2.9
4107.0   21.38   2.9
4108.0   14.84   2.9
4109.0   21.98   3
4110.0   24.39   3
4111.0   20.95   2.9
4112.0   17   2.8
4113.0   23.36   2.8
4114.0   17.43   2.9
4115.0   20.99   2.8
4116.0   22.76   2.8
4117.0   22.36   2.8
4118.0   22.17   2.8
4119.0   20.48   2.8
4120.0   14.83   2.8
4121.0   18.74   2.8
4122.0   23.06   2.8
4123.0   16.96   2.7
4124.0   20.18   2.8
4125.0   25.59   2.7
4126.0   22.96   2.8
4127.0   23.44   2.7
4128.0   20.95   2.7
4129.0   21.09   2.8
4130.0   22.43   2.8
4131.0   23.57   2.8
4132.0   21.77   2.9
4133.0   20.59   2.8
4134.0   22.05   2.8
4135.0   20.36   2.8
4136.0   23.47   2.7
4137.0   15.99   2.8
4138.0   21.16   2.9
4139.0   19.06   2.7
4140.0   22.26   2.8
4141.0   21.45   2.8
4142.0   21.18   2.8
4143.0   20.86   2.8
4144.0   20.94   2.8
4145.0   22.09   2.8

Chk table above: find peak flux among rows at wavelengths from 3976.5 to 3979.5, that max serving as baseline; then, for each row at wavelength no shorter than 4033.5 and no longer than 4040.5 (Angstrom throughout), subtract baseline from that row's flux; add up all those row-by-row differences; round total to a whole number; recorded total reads 25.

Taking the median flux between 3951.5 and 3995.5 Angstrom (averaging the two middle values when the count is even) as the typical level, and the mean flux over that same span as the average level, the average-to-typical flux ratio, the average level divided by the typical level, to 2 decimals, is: 1.14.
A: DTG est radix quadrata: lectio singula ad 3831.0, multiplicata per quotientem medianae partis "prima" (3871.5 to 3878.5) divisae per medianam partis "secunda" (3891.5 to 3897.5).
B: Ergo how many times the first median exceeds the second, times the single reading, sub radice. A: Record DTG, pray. 4.9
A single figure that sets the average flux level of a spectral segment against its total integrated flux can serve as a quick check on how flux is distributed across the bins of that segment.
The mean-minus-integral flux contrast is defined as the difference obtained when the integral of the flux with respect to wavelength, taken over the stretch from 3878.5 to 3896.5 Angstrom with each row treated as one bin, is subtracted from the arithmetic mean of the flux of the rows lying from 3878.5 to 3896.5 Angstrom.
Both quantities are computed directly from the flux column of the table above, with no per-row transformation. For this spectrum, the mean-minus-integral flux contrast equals -466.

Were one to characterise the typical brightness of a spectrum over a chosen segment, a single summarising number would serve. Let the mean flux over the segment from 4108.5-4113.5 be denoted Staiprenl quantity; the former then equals 21.5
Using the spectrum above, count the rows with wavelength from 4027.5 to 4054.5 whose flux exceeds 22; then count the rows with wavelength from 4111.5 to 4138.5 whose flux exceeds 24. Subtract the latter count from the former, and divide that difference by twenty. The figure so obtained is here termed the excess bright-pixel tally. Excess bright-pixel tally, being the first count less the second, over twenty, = 0.9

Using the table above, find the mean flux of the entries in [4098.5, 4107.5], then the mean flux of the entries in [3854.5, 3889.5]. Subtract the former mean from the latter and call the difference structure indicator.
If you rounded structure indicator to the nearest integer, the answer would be -13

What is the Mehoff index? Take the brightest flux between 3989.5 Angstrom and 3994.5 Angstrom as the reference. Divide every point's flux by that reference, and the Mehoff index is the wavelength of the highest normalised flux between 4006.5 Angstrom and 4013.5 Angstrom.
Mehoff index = 4012.0 Angstrom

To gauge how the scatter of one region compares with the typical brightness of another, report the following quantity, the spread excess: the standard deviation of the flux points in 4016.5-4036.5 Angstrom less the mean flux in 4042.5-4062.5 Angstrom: -20.2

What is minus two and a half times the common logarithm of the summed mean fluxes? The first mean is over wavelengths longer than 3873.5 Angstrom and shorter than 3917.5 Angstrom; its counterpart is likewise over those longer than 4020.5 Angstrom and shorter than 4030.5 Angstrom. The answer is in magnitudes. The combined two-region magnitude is -4.25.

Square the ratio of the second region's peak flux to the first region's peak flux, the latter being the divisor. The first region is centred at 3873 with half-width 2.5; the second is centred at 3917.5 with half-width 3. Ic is 0.9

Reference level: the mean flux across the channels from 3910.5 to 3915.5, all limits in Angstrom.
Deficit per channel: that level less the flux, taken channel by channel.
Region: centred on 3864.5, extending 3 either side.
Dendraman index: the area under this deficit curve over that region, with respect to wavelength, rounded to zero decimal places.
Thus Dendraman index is -12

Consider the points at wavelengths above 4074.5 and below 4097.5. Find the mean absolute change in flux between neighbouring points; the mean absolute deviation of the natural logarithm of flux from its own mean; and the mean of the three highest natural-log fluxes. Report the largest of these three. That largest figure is 3.2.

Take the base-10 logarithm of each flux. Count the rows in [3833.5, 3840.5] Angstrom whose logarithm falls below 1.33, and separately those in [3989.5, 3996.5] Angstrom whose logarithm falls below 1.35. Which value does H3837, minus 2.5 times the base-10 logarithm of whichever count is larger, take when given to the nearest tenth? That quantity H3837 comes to -1.9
